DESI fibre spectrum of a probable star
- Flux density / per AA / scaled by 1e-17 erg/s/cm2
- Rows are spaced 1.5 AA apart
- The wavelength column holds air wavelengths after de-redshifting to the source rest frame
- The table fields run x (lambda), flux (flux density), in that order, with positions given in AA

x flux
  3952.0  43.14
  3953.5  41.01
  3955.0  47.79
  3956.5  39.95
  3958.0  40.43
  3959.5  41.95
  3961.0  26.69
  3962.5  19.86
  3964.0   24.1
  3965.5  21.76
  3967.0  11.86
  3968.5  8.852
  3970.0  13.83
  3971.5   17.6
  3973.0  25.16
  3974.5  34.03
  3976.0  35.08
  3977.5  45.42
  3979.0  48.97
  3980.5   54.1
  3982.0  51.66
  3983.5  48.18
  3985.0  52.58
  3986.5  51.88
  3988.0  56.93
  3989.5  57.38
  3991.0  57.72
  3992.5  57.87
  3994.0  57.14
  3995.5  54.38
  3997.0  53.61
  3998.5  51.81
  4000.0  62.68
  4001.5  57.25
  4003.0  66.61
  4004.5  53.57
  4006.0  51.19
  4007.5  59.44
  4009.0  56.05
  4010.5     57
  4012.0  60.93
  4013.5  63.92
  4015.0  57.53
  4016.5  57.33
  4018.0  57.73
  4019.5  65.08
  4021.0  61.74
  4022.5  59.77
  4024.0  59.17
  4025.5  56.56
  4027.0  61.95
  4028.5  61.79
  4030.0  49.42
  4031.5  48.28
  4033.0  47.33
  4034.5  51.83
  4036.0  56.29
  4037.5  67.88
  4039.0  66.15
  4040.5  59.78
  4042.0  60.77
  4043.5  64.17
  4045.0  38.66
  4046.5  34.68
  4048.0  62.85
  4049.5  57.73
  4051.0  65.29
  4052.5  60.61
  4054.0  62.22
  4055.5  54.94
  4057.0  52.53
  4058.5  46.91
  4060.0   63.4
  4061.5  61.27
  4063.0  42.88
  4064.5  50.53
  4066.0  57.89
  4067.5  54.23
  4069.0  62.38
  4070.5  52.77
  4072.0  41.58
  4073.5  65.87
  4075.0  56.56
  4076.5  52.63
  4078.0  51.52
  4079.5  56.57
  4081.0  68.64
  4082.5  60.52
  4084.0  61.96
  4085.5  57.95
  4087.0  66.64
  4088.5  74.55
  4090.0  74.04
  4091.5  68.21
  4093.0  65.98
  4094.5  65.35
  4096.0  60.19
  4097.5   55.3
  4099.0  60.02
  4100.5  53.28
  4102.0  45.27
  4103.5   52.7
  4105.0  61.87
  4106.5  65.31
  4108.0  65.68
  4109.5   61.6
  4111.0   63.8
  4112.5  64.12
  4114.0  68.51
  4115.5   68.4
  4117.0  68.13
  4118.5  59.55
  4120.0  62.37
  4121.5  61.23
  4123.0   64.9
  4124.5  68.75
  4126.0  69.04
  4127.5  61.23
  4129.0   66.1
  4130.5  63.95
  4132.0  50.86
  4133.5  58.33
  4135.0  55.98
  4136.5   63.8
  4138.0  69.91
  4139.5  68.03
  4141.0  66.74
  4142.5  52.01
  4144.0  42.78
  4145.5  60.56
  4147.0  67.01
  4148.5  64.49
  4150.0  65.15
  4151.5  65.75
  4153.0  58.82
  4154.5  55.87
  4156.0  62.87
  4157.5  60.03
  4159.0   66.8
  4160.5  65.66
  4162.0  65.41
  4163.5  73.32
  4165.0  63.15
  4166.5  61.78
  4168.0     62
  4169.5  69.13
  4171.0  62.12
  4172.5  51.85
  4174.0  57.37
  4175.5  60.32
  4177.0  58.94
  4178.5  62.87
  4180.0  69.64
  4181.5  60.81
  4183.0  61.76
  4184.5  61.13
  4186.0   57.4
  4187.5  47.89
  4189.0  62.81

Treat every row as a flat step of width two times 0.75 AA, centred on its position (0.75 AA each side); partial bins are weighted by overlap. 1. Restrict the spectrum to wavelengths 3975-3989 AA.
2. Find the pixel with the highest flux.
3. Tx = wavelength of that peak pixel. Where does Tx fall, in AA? 3988.0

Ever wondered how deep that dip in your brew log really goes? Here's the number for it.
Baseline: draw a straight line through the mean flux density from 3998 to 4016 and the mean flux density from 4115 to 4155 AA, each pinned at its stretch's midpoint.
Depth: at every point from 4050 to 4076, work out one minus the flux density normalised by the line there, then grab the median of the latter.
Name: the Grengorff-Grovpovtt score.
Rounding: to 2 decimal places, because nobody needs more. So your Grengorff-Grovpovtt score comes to 0.06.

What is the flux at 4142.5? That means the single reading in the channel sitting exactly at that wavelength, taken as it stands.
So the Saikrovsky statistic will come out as 52.01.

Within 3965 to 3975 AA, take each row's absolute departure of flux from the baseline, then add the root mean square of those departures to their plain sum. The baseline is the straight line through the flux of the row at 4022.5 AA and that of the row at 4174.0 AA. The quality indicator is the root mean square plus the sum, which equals 333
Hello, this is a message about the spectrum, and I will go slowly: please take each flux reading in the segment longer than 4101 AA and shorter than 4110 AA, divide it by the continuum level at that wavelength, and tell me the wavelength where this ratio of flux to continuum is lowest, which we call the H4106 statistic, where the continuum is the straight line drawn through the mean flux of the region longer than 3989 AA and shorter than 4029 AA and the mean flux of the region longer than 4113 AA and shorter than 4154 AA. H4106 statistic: 4102.0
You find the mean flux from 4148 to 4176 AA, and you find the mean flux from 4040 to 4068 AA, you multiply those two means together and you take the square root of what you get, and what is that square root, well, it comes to 59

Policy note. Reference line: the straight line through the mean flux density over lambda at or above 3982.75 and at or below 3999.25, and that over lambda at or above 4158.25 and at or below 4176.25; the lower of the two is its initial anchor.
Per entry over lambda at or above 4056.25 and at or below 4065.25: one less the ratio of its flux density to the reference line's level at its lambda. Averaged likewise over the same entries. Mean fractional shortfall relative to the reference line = 0.09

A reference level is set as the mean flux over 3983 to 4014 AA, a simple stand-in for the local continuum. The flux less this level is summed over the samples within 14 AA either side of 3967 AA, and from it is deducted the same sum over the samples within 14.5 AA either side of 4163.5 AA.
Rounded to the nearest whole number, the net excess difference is -588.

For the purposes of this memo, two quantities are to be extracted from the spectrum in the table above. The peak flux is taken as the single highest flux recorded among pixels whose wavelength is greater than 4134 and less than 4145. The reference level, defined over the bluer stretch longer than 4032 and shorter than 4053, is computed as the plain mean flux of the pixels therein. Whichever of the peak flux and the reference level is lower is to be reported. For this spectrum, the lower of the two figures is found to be 57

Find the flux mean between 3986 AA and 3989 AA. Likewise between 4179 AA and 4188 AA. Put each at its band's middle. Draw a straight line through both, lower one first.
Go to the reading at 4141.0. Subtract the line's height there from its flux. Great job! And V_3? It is 8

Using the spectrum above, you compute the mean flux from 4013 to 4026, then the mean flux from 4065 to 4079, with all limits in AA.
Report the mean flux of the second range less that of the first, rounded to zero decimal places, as -5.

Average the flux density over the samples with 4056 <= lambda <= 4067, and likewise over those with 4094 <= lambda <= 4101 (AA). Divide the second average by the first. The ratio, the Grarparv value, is 1.10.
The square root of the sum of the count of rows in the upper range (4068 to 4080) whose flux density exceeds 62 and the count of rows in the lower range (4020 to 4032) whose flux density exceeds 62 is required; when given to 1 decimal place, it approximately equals 1.4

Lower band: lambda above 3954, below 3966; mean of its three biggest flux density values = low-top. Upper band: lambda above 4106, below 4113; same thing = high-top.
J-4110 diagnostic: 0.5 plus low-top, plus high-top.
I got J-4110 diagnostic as 109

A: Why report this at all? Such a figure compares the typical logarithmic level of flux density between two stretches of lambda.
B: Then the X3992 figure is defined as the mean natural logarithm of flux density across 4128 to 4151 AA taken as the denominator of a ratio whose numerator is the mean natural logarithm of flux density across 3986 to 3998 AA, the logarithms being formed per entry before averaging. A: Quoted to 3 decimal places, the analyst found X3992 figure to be 0.980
